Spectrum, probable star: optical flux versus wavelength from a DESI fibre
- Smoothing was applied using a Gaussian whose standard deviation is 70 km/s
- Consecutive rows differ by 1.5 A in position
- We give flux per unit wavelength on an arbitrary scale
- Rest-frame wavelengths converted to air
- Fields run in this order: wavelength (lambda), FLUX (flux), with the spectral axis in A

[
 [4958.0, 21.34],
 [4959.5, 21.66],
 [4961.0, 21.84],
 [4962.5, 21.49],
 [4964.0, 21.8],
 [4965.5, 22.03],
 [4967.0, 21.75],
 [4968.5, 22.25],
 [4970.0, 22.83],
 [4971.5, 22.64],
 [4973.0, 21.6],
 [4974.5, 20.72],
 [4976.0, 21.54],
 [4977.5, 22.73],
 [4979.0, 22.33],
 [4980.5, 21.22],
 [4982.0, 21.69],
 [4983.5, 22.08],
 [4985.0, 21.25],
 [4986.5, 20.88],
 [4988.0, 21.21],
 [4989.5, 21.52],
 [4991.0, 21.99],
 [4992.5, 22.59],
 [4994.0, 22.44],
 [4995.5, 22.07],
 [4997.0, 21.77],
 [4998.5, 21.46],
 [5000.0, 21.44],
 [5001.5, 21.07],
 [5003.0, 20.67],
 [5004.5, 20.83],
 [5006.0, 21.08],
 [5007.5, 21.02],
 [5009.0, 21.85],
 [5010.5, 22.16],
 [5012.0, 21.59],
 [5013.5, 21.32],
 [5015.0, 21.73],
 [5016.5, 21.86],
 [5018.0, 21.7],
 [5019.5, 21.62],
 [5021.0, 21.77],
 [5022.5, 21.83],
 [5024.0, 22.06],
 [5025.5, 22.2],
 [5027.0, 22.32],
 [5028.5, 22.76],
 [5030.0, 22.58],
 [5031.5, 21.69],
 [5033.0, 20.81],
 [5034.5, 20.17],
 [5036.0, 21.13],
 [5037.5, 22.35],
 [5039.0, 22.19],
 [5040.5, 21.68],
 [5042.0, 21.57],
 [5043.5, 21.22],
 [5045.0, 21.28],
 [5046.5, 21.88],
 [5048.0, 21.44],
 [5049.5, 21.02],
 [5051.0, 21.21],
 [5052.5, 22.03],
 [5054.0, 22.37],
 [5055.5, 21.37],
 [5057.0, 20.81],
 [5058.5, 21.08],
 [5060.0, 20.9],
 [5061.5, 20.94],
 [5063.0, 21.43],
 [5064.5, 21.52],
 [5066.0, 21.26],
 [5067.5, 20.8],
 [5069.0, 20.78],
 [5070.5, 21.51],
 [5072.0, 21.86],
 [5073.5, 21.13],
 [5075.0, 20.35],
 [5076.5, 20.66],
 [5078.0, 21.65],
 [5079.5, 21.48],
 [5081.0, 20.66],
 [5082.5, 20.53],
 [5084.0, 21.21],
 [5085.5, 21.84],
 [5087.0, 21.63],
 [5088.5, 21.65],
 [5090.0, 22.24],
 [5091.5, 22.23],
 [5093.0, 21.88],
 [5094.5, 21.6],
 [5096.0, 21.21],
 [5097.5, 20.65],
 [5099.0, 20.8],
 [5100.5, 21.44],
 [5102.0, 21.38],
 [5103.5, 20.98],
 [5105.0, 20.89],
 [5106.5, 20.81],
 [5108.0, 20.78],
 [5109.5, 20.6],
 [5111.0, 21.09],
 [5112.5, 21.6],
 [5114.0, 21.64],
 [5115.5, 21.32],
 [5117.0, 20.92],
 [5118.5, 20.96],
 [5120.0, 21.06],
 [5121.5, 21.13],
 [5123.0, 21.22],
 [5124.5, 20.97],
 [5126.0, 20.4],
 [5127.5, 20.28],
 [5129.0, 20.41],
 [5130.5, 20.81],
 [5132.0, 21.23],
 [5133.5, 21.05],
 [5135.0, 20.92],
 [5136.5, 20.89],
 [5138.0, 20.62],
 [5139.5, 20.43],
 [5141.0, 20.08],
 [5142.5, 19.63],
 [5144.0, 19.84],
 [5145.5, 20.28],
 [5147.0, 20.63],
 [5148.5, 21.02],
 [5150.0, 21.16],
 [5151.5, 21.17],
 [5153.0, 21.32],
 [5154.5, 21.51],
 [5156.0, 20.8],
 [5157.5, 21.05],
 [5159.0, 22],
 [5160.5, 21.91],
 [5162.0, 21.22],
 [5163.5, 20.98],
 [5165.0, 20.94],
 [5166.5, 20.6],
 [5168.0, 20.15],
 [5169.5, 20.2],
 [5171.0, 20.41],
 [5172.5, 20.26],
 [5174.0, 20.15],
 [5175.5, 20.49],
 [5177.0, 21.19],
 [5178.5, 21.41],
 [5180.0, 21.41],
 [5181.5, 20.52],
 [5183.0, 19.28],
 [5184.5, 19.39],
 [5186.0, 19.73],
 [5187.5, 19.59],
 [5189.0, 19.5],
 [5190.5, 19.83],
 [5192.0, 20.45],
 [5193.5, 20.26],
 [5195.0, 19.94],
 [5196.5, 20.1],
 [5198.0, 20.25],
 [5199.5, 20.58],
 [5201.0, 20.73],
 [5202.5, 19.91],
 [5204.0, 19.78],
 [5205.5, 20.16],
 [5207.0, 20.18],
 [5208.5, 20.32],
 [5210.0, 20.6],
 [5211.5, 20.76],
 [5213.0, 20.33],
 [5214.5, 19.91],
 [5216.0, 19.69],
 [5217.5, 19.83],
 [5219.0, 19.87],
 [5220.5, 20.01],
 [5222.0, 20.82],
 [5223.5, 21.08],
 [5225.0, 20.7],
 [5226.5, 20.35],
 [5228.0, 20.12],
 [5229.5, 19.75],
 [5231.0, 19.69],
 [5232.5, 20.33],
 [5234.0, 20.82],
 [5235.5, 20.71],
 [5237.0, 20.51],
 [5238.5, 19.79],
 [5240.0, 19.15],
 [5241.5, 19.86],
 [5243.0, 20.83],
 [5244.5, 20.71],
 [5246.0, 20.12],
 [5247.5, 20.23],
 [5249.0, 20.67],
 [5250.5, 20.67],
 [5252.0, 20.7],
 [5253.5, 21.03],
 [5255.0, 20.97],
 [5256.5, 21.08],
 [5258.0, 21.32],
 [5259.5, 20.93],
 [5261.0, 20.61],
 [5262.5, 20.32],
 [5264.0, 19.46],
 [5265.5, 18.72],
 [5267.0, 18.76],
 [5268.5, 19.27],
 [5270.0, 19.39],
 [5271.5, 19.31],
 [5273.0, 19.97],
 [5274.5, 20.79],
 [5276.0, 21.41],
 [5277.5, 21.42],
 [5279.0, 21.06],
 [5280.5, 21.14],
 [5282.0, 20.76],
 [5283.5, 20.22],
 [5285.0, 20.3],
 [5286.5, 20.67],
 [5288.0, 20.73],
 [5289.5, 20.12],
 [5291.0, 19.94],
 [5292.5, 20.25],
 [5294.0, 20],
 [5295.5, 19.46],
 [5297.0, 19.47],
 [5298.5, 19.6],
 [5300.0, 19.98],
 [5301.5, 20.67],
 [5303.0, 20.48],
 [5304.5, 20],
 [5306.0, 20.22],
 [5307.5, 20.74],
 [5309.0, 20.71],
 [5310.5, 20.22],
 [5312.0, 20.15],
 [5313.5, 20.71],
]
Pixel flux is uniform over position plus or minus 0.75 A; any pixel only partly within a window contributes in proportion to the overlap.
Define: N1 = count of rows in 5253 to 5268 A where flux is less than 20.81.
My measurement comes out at 5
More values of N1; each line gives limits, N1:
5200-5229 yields 17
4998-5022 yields 1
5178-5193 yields 8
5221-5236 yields 7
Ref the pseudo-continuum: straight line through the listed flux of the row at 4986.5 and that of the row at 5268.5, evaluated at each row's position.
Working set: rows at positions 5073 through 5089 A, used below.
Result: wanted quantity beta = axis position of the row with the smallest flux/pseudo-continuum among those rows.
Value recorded 5075.0 A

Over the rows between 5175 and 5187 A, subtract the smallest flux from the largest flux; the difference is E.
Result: 2.1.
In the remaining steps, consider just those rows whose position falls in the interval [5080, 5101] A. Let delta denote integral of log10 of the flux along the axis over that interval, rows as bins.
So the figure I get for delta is 28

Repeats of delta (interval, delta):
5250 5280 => 39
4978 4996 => 24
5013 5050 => 49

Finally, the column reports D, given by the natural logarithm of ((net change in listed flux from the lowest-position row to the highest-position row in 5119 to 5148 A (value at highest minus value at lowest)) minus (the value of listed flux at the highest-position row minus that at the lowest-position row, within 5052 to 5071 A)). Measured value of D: -2.41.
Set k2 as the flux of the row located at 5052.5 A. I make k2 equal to 22.03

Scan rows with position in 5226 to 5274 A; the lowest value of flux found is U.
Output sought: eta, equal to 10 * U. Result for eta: 187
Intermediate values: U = 18.72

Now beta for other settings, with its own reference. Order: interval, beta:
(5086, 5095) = 5087.0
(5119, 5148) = 5142.5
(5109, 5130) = 5127.5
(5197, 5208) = 5204.0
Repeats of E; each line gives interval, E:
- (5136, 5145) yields 1.3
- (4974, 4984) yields 2.0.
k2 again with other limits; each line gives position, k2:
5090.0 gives 22.24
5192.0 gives 20.45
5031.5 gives 21.69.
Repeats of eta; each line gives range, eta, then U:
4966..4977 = 207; 20.72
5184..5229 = 194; 19.39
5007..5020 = 210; 21.02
